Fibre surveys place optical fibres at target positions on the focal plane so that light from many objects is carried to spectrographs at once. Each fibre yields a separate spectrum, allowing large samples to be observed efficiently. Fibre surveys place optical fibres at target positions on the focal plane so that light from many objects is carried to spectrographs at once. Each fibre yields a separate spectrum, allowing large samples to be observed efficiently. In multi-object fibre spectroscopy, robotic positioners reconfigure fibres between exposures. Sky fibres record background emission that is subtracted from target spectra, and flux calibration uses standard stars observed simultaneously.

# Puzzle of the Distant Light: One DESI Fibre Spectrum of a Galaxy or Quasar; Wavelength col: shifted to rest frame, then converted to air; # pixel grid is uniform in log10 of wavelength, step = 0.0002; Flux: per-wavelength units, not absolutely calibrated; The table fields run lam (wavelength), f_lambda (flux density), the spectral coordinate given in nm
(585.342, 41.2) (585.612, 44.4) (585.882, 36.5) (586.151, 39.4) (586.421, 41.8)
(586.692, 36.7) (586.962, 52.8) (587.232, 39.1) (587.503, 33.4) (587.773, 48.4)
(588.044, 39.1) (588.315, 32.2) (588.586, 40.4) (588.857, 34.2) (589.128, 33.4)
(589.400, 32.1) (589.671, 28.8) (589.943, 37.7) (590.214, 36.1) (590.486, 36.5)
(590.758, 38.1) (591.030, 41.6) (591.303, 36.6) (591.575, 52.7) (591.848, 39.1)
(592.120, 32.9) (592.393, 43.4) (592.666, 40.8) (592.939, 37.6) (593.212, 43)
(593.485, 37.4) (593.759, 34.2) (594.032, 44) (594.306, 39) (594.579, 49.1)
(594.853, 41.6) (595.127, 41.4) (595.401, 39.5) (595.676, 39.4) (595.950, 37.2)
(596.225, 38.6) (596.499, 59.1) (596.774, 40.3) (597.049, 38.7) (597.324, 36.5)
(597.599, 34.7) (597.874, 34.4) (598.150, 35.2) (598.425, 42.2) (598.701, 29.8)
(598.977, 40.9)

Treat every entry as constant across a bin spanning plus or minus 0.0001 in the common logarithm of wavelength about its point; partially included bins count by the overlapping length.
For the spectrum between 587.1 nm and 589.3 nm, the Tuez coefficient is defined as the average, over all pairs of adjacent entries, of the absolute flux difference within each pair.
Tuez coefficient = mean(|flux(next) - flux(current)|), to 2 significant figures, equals 7.4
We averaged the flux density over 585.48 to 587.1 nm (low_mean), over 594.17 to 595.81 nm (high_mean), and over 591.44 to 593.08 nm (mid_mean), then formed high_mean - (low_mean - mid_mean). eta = 41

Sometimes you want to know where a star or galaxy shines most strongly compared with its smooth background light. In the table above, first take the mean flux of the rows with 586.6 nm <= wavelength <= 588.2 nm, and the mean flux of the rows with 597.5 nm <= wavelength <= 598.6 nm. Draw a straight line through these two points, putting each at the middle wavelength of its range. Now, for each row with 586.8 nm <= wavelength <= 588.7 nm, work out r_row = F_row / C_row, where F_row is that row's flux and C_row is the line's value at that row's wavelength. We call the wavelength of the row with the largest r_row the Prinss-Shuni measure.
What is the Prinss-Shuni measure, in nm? 586.962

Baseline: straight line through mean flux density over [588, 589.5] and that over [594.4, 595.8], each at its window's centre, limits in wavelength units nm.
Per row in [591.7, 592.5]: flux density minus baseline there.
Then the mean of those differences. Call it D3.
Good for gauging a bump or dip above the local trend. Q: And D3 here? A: 0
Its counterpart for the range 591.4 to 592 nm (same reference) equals 7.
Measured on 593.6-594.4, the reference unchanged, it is -2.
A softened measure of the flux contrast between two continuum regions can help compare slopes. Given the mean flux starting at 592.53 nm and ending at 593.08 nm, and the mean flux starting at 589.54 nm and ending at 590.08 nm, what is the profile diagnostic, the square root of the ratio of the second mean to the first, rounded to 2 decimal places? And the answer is 0.92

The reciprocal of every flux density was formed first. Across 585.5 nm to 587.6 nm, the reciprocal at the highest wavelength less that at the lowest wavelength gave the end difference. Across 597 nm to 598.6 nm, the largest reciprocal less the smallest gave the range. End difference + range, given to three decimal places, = 0.013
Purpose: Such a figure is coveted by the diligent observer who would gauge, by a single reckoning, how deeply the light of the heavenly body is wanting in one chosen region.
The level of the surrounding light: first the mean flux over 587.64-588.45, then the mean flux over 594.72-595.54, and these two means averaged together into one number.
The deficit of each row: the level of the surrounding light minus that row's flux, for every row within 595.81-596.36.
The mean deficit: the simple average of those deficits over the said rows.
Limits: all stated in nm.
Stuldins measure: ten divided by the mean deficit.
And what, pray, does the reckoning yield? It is 4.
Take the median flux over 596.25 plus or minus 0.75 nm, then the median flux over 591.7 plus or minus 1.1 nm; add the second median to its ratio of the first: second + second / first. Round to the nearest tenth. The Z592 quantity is 41.0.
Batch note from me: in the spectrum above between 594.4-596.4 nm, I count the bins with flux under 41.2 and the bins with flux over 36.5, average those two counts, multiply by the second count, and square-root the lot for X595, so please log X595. 6.2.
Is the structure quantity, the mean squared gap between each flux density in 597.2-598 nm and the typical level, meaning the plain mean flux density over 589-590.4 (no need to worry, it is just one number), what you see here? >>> 3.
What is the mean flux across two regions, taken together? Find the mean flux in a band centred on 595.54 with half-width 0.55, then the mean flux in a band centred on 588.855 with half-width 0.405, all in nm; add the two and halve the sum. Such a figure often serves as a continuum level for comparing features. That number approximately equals 37.7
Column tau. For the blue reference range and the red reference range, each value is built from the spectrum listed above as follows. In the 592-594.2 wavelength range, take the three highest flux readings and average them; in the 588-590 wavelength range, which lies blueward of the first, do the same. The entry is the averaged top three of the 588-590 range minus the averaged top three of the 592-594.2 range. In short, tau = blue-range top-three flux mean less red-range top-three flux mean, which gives -4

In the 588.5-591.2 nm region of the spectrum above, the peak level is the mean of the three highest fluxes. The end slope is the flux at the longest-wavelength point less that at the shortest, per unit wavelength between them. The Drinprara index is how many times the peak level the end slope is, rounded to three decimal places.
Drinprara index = 0.012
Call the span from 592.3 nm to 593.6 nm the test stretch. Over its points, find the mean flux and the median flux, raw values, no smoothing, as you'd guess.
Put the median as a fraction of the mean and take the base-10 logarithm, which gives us 0.004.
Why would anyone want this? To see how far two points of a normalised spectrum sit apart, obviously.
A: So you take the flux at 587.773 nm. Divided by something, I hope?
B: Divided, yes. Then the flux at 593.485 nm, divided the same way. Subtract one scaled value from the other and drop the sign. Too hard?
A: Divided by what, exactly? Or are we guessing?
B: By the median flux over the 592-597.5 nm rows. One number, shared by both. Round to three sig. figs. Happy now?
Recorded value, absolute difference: 0.279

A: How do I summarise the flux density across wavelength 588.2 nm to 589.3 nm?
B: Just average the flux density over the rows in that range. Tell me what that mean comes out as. 35.0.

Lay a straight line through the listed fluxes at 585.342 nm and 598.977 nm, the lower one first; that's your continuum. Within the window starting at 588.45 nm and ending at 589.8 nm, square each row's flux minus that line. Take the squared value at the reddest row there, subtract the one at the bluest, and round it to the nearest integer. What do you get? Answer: 151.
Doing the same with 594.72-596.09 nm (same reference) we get 14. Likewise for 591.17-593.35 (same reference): -16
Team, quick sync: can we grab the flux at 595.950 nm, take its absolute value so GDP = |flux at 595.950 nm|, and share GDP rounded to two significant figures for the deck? 37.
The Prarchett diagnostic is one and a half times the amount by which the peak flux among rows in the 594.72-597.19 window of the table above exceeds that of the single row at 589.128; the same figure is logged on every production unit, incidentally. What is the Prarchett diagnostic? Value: 39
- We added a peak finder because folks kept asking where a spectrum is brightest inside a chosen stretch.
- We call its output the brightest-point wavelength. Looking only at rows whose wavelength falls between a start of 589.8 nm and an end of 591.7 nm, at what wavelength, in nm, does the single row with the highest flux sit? 591.575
